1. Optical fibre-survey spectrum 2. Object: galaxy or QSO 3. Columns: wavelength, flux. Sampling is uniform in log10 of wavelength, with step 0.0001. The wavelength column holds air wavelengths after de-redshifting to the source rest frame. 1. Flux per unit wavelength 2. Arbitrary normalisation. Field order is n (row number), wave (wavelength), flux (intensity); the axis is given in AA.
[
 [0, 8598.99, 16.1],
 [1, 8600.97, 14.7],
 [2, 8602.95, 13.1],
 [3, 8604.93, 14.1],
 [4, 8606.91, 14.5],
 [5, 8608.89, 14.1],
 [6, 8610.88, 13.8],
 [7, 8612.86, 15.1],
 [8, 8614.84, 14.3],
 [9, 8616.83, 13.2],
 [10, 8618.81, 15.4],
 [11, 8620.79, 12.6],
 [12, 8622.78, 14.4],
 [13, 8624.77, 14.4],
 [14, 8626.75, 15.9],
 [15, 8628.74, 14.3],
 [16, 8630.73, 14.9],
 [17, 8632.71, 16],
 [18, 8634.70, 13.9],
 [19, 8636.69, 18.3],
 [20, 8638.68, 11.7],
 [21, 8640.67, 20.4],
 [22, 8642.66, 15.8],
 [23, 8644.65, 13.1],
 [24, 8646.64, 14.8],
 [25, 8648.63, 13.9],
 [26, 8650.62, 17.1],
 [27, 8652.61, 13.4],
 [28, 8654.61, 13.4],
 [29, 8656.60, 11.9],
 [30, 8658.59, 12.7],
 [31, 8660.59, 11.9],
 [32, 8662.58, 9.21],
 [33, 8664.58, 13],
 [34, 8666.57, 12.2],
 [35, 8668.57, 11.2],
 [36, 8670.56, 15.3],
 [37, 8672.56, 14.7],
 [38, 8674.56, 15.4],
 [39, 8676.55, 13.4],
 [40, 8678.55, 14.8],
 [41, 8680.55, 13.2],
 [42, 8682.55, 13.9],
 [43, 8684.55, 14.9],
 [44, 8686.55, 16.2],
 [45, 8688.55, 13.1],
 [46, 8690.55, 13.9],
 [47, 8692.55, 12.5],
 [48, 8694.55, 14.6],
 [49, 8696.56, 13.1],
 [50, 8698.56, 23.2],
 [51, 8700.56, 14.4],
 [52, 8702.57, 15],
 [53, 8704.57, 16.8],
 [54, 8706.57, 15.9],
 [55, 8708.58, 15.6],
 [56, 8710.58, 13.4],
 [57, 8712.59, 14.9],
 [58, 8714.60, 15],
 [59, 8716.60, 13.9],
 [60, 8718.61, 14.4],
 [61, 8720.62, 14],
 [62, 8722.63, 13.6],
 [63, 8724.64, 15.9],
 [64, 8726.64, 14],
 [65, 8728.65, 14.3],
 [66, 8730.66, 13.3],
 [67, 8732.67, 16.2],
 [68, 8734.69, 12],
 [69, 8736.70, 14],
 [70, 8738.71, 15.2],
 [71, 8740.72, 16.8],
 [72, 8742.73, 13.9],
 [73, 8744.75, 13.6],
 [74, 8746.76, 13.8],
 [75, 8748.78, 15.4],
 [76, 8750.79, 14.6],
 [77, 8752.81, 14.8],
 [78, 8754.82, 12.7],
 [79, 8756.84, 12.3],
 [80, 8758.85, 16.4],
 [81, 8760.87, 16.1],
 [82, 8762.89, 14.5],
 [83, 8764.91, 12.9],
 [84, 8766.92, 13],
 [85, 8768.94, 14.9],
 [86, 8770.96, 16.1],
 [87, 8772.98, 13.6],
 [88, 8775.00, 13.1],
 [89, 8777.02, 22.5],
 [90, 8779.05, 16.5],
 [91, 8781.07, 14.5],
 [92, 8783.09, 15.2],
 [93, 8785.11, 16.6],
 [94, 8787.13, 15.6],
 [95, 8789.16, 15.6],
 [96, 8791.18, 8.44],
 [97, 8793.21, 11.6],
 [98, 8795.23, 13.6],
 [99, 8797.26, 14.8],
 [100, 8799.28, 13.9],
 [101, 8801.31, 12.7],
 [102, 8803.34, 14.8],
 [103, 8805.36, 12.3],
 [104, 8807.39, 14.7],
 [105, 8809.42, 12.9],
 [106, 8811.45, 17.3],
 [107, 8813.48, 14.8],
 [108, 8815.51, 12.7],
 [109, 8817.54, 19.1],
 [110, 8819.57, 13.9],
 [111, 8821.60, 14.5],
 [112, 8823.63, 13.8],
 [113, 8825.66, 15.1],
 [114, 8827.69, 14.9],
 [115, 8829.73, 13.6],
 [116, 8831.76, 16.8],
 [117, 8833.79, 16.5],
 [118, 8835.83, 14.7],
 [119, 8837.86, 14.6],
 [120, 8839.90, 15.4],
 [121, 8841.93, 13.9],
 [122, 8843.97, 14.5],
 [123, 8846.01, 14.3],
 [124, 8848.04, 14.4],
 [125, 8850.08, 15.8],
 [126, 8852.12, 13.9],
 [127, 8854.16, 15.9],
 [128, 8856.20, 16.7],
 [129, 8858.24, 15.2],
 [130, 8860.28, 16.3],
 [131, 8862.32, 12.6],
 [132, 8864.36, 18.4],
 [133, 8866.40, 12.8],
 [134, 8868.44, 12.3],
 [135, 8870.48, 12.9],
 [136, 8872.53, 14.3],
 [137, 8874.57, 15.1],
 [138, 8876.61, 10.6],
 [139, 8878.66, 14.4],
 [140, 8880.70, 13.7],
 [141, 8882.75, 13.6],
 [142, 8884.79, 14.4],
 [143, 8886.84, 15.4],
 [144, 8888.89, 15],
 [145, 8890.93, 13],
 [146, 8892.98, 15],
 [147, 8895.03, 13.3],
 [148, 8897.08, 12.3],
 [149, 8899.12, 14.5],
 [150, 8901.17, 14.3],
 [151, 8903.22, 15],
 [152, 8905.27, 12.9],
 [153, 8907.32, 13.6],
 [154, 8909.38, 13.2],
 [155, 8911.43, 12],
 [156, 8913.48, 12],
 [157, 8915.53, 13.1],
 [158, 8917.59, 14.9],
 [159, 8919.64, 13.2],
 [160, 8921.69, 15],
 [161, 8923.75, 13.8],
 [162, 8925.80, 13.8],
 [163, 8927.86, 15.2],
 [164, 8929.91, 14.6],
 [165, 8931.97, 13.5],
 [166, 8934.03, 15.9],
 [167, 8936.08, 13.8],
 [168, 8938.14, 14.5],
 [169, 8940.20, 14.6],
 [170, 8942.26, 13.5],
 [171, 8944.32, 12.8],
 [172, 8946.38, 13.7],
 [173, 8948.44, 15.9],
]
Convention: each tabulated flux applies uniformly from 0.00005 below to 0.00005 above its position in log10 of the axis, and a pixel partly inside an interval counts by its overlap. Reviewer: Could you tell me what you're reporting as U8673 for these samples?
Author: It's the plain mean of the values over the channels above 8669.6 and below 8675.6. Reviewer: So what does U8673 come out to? 15.1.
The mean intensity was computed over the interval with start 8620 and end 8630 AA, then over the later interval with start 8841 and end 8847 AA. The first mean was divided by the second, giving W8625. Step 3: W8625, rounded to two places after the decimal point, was 1.01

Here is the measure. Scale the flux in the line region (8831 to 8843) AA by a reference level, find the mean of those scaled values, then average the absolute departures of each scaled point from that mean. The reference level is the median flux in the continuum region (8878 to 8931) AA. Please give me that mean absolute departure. 0.066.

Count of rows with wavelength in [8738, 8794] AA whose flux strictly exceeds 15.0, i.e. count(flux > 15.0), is 12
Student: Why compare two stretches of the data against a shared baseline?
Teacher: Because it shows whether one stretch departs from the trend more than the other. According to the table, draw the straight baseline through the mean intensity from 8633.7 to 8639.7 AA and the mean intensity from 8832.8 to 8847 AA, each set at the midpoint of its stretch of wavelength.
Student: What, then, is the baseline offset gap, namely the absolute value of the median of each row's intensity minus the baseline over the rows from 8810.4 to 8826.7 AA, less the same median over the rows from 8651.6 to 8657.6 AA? 1.1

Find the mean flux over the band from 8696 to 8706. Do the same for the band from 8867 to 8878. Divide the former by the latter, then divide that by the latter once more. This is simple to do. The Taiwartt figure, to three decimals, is 0.097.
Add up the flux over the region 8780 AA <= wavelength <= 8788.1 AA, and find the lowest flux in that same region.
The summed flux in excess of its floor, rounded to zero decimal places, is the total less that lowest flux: 47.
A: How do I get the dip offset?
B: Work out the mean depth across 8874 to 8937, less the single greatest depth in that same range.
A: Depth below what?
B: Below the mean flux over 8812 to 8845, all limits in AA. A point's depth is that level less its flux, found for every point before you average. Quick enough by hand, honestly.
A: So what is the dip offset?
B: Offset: -3.27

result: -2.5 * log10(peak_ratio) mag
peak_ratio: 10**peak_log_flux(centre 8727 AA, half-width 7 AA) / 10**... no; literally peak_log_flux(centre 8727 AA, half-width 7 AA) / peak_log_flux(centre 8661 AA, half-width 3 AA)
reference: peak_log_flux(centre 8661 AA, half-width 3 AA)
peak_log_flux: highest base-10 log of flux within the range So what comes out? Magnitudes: -0.10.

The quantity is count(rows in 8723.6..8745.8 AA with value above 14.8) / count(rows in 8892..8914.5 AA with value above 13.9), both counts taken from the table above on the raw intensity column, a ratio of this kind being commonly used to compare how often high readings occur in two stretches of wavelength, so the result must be 1.00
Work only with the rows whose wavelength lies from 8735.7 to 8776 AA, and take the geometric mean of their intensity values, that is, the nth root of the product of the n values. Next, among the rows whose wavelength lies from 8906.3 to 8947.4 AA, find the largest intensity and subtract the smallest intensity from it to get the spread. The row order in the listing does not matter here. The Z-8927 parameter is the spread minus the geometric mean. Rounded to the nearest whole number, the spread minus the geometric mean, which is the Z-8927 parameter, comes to -10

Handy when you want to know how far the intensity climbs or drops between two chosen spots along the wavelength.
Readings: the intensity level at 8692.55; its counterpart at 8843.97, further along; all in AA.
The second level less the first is 2.0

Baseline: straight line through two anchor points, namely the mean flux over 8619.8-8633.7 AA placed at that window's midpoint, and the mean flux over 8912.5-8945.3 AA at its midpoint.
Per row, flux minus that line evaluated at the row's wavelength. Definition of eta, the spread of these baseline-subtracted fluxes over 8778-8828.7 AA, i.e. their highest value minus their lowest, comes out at 10.7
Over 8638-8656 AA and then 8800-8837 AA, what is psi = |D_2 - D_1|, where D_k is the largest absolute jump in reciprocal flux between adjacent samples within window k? 0.010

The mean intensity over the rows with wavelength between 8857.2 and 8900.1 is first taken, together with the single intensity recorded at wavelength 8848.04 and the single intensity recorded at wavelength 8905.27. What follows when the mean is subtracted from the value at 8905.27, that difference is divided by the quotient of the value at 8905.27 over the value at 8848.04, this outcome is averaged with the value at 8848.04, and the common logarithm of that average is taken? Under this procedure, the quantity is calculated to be 0.82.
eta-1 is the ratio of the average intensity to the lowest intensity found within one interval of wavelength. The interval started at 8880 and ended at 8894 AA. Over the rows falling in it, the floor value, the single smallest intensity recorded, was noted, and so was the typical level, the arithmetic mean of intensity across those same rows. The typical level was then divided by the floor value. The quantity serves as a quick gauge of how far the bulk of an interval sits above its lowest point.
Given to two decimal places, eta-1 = 1.10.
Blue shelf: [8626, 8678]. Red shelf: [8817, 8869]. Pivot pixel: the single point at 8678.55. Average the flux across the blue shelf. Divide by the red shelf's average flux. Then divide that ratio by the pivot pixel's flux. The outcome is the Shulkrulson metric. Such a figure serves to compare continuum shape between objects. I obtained 0.064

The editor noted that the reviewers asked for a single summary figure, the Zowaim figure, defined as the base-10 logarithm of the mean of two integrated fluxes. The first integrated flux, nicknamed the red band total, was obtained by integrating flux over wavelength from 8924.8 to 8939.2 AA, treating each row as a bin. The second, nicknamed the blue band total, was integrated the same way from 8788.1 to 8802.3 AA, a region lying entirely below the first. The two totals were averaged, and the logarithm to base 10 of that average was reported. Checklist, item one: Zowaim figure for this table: 2.29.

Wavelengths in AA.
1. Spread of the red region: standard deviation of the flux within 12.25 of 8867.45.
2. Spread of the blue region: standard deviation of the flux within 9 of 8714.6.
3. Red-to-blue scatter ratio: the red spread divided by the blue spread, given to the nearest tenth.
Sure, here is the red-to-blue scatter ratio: 2.5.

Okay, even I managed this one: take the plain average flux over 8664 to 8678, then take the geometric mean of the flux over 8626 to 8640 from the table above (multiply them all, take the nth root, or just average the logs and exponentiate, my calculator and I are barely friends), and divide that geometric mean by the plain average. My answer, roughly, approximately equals 1.09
